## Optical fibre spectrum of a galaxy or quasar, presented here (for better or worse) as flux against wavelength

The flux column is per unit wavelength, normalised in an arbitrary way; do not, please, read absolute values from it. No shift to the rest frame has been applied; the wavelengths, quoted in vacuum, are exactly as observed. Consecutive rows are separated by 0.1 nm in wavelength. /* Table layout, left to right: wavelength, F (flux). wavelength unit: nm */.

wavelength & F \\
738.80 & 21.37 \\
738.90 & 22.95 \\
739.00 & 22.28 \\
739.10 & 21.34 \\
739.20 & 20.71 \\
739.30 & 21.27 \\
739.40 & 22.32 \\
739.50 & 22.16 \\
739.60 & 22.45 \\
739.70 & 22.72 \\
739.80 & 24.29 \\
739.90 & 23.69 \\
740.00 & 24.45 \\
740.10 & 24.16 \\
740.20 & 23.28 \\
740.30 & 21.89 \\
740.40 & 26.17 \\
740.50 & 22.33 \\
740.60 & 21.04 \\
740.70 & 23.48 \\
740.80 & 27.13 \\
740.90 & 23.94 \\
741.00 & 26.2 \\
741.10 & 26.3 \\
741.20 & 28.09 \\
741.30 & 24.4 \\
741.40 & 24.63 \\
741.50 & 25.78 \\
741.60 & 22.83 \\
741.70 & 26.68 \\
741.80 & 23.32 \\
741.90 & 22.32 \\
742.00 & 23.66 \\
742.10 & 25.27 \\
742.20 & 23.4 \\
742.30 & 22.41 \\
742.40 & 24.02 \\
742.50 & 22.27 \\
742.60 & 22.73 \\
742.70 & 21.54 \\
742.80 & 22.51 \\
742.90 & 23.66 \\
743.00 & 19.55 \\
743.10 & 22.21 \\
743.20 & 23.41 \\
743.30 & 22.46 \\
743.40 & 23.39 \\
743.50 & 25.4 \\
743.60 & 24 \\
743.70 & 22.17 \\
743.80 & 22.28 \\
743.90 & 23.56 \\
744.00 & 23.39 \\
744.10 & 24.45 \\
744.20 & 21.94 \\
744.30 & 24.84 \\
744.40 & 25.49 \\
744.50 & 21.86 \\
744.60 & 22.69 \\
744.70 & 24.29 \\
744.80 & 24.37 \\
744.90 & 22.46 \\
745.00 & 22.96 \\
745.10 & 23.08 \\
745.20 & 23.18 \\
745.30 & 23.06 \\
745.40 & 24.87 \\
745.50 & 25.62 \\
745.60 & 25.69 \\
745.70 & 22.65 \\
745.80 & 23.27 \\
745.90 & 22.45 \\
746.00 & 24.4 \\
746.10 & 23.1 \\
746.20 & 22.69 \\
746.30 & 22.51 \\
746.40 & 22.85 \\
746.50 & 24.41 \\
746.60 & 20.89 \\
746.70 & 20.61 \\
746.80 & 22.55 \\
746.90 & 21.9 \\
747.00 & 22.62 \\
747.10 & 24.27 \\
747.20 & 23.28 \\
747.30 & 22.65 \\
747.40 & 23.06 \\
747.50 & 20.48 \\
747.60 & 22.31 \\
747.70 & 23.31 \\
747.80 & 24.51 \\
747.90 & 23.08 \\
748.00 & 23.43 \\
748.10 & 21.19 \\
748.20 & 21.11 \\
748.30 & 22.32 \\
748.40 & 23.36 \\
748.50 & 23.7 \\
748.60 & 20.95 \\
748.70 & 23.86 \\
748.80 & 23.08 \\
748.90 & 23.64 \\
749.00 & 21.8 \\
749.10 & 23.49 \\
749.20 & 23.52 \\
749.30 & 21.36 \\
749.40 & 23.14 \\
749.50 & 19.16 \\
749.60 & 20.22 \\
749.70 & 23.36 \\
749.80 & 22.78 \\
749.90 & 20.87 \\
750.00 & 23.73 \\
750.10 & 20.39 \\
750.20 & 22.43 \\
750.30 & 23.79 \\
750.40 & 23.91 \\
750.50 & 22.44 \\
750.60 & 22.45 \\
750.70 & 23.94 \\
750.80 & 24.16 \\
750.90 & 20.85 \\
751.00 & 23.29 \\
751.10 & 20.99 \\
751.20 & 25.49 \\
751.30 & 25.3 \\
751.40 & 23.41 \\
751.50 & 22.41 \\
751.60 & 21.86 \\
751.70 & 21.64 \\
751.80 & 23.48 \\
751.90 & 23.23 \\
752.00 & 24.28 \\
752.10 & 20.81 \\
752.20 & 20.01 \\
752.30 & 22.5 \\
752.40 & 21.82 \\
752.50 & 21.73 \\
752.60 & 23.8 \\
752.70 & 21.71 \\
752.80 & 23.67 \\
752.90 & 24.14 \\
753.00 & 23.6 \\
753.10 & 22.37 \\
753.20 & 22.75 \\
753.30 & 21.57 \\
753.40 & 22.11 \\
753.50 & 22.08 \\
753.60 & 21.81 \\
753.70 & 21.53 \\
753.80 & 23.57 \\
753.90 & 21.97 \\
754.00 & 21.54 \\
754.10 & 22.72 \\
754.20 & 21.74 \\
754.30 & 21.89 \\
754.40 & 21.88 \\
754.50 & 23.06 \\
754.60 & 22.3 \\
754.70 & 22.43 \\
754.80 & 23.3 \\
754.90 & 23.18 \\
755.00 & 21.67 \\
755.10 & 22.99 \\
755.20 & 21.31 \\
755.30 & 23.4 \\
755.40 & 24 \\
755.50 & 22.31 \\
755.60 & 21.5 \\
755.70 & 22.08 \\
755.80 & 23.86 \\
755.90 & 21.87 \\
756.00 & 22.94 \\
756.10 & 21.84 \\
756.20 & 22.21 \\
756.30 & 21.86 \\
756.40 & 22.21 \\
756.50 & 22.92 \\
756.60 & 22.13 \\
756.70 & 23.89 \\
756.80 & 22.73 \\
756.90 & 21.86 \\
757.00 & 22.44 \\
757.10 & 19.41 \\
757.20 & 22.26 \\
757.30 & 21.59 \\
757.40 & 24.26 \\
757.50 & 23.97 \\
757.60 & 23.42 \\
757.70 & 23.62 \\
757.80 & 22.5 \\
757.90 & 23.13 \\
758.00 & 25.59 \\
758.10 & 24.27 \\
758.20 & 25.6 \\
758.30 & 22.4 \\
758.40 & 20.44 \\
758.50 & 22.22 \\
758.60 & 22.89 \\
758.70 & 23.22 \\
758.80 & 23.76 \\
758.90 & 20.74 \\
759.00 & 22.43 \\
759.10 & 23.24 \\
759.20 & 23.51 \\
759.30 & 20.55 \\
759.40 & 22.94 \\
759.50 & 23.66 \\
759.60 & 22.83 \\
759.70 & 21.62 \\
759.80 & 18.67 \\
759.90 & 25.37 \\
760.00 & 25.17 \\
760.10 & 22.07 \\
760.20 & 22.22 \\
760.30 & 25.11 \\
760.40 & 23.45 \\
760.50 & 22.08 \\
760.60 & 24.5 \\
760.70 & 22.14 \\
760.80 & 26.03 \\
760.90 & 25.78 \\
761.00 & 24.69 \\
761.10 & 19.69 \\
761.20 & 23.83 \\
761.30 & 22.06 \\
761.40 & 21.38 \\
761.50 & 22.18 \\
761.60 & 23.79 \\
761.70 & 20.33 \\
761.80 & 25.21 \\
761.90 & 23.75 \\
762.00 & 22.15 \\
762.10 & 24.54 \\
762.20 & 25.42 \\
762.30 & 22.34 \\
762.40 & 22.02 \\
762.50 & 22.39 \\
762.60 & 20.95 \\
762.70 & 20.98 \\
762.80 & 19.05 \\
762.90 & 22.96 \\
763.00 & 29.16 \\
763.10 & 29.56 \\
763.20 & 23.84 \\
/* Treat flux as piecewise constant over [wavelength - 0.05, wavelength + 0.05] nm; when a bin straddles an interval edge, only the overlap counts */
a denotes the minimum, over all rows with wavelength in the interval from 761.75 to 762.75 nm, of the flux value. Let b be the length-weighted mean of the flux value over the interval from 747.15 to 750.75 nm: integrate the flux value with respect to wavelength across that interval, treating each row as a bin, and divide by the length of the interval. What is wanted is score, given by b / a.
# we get 1.08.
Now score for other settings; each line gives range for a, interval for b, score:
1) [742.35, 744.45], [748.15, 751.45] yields 1.16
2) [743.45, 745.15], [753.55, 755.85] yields 1.03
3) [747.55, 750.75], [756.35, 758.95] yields 1.19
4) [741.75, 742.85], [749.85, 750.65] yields 1.04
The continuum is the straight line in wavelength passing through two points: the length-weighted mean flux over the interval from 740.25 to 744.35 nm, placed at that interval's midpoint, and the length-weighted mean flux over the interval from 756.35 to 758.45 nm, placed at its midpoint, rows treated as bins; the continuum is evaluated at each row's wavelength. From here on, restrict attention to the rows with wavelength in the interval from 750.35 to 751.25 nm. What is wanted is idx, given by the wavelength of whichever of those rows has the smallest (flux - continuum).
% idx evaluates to 750.90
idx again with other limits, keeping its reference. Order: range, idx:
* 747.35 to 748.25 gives 747.50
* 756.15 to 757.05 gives 756.30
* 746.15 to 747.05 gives 746.70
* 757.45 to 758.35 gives 758.30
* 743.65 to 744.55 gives 744.50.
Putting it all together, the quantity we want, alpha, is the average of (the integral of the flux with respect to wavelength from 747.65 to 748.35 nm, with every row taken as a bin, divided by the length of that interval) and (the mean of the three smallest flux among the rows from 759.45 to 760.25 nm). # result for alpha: 21.7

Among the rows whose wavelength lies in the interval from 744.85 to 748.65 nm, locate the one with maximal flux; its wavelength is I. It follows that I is 745.60 nm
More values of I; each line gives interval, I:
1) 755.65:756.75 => 756.70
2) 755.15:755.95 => 755.40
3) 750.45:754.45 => 751.20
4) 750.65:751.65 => 751.20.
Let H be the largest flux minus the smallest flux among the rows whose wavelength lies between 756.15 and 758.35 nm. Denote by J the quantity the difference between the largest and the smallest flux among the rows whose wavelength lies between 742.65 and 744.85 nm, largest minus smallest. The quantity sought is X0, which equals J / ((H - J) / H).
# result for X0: 147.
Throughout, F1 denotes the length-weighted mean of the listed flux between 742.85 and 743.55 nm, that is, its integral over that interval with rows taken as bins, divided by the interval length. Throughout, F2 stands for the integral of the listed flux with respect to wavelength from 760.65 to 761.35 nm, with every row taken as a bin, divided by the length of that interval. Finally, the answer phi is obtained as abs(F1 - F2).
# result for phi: 0.59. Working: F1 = 22.9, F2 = 23.5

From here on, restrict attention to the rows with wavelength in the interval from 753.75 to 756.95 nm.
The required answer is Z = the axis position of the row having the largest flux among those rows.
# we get 755.40 nm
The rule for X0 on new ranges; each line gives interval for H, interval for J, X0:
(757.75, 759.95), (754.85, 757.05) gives 4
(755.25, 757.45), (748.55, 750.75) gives 331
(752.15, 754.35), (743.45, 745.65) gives 53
